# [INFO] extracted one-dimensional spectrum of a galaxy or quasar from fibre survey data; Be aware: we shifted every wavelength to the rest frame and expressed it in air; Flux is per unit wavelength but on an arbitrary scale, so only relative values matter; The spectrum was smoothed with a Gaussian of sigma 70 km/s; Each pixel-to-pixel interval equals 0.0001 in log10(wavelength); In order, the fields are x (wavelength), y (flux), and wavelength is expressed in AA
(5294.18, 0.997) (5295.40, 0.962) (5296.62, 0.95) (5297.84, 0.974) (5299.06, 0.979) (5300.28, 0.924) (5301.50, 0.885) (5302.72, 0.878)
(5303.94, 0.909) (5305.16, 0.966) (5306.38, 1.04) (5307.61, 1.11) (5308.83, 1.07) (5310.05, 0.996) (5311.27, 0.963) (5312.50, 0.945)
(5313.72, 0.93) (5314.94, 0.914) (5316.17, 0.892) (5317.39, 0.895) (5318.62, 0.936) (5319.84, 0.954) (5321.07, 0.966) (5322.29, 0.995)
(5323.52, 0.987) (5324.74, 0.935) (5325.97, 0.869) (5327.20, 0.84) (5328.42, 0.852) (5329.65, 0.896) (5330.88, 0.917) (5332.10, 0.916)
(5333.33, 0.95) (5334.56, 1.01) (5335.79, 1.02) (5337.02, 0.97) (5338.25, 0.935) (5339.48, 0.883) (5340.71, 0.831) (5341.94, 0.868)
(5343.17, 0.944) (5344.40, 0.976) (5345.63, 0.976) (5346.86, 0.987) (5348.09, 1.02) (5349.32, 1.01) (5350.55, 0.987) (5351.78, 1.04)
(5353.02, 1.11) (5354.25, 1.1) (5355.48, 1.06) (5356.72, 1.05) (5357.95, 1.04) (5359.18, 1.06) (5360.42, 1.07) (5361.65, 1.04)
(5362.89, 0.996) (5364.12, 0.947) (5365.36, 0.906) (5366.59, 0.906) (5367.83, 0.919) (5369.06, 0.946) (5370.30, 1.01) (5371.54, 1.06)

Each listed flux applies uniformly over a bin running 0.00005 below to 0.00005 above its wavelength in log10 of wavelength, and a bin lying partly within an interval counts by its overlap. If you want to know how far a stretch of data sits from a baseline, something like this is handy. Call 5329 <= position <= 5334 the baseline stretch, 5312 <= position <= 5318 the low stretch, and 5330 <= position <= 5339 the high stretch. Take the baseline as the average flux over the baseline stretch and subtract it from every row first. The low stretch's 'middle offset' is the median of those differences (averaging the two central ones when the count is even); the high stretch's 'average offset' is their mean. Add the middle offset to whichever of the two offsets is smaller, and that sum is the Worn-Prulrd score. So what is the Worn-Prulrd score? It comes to -0.01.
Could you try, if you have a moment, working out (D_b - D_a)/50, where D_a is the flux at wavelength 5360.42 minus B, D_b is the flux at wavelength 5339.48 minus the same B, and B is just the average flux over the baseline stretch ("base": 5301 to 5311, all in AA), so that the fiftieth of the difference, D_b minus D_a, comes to -0.0037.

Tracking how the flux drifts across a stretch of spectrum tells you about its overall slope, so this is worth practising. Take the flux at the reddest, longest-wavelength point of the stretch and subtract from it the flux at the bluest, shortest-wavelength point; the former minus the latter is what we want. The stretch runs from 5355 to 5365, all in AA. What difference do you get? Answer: -0.11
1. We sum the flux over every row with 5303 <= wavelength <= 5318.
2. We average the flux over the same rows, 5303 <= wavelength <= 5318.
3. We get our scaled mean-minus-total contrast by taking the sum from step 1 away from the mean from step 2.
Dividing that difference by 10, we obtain -1.07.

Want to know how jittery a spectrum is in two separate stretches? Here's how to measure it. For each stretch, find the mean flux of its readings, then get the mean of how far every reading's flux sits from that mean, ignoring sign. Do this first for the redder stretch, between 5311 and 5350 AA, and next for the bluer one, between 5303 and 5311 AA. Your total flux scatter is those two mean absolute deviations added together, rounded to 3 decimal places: 0.101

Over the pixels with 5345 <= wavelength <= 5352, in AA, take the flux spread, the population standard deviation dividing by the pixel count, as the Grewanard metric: 0.022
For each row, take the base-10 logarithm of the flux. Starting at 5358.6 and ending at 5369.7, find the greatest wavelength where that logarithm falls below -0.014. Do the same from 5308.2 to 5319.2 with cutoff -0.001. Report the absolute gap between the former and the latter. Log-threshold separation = 50.4 AA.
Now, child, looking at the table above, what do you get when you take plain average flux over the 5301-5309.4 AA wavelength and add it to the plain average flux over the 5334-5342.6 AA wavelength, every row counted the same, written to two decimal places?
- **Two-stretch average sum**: 1.91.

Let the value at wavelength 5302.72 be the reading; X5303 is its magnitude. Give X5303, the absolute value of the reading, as 0.88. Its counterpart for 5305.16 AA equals 0.97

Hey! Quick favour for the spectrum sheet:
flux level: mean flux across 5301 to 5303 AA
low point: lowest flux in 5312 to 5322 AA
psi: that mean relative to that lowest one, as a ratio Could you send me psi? 0.99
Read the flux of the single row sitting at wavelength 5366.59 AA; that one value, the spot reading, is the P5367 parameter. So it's 0.906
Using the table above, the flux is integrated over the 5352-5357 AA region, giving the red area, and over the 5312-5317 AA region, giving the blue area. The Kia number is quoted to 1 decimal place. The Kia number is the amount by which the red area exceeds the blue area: 0.8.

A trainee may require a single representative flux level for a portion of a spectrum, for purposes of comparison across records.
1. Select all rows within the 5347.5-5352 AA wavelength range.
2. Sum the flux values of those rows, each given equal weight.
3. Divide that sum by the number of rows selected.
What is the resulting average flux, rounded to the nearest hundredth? 1.01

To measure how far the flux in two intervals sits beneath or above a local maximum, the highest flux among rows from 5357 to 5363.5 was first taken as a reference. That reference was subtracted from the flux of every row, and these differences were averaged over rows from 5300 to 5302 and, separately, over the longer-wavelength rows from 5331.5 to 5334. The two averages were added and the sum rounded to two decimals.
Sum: -0.30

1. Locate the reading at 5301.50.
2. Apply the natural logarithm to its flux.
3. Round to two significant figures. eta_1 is -0.12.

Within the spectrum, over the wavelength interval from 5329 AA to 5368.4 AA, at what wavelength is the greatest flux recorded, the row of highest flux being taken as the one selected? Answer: 5353.02 AA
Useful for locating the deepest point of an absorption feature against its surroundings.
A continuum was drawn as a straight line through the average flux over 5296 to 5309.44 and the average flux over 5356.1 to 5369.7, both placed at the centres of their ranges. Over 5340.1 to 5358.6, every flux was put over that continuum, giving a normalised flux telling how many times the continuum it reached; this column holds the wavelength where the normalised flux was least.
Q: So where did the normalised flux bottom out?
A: 5340.71 AA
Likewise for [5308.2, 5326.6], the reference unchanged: 5325.97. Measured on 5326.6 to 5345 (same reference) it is 5340.71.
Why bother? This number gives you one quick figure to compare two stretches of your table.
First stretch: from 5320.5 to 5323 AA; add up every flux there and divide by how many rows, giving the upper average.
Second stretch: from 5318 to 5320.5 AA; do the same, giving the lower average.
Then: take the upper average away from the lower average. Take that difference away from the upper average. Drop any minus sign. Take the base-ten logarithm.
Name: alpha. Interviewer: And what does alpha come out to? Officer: 0.01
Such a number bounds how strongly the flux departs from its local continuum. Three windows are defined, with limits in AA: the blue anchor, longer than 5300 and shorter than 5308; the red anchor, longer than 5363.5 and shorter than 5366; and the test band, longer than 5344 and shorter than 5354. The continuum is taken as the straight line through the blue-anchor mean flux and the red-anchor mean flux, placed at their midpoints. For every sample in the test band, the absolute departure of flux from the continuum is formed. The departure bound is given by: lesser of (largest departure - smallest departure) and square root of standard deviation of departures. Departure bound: 0.14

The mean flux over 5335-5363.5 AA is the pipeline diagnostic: 1.00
